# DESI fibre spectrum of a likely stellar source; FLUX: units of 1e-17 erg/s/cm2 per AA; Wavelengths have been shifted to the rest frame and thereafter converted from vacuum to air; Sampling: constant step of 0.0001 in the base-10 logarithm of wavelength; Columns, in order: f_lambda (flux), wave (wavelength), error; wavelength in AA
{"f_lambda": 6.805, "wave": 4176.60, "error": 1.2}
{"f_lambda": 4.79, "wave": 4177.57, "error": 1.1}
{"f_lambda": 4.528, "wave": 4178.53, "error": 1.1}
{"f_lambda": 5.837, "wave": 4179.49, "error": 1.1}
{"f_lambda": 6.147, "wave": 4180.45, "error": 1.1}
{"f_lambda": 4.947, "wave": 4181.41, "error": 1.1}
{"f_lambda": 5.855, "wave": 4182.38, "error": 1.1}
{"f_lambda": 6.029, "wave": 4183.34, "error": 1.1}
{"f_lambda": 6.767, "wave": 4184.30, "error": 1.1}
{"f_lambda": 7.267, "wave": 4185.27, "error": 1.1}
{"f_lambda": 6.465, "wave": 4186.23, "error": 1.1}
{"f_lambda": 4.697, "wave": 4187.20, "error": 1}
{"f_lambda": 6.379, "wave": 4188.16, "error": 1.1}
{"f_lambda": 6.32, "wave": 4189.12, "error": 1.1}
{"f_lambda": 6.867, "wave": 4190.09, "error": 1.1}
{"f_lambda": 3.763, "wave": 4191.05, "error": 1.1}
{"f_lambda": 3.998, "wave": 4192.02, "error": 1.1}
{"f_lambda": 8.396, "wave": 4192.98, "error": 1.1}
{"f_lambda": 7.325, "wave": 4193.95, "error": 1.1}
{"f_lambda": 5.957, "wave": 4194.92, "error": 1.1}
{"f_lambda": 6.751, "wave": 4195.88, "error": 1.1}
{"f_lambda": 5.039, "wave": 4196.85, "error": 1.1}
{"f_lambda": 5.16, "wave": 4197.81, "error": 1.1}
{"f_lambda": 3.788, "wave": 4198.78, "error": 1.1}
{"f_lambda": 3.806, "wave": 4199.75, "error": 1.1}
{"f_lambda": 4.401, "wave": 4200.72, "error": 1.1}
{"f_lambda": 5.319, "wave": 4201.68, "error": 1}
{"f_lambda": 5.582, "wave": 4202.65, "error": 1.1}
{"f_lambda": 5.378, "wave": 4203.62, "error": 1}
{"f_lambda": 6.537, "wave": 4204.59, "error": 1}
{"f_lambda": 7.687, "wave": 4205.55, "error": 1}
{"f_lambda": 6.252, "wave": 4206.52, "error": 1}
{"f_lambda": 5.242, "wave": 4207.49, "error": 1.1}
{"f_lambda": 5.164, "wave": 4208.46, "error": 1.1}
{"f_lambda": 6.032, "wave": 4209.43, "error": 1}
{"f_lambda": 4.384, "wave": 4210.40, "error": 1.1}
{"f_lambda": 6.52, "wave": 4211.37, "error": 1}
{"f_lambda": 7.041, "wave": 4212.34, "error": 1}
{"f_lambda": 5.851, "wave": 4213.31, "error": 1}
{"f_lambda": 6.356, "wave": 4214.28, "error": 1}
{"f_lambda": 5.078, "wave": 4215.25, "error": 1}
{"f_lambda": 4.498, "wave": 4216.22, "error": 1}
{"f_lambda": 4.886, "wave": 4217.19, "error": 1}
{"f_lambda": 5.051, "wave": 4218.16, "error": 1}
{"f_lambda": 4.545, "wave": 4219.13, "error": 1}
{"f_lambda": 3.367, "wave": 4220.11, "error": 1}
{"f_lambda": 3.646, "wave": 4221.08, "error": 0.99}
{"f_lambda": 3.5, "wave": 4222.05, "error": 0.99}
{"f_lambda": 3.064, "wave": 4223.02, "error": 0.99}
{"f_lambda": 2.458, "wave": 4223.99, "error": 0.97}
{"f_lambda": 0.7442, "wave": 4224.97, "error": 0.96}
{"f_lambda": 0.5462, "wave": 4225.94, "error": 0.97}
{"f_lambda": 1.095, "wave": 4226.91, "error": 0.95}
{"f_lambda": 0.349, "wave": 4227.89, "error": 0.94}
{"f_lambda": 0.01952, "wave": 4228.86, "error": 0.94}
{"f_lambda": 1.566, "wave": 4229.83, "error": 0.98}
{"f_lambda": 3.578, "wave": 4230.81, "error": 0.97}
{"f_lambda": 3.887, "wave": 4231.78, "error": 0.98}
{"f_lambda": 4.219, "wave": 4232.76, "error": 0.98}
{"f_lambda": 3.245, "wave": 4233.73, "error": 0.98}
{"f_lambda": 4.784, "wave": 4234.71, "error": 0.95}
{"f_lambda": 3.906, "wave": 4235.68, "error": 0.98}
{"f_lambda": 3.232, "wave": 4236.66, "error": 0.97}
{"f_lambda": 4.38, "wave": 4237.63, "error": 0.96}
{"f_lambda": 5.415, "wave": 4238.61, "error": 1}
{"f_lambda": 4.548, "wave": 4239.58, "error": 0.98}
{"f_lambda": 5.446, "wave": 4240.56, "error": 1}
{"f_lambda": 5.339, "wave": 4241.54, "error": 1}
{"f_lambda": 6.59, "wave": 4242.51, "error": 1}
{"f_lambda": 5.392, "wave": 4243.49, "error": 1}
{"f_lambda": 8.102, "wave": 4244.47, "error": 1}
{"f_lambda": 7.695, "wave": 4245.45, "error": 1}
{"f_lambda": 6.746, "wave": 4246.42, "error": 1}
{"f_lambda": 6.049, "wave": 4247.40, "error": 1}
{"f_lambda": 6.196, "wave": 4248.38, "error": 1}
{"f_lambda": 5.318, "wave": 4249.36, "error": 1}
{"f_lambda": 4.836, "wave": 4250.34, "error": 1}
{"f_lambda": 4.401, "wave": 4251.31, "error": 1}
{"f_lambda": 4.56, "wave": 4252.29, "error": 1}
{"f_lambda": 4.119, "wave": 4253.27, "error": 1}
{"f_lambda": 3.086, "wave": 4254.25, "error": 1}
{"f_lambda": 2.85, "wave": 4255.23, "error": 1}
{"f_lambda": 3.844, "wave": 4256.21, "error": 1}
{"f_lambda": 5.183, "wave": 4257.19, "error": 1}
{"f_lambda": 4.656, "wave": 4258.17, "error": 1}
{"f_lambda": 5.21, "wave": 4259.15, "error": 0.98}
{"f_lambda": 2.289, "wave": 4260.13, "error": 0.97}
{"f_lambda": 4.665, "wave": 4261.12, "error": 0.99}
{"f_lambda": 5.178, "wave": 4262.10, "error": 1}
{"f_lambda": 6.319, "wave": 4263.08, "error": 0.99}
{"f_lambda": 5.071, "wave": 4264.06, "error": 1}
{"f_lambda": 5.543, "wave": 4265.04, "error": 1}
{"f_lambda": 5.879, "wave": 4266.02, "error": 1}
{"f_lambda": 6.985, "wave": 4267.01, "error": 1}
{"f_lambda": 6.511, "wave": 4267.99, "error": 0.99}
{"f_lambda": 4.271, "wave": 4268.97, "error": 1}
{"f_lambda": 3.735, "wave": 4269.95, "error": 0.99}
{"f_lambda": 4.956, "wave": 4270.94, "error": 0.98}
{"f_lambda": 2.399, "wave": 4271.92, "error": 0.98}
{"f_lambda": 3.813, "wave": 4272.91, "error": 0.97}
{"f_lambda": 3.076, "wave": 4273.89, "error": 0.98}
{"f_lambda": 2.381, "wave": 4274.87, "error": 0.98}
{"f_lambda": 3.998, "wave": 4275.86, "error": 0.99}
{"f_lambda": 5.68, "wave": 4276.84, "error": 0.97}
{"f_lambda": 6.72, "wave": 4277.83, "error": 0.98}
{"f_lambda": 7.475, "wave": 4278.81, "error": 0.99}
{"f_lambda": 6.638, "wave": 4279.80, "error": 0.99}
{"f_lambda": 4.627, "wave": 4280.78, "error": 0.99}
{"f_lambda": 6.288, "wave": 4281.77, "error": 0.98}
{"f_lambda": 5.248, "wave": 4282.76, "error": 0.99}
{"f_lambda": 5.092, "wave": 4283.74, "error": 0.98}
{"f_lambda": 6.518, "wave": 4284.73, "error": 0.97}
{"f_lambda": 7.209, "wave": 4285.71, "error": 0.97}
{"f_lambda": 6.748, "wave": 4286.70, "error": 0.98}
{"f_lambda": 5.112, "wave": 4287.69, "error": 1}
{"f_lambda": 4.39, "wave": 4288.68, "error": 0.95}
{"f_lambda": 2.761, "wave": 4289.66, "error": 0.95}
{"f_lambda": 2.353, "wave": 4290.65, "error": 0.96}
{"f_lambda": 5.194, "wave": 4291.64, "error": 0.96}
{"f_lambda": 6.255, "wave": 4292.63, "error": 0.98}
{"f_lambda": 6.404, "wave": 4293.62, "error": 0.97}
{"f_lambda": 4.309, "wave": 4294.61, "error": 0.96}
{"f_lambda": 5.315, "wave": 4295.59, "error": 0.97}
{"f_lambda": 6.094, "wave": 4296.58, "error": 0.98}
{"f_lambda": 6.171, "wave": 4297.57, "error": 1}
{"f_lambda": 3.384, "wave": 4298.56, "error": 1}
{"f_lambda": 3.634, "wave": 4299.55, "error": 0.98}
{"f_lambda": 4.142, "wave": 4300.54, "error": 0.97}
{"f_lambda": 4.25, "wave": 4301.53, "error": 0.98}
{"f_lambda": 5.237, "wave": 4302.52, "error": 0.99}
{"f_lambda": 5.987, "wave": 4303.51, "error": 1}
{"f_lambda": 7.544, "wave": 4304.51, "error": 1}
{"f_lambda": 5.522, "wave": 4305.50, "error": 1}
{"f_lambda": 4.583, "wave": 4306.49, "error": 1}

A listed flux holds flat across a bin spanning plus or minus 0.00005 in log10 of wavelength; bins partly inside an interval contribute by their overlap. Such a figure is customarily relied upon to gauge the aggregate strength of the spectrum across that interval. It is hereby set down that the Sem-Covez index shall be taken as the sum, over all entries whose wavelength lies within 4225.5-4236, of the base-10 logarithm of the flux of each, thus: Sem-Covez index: 1.4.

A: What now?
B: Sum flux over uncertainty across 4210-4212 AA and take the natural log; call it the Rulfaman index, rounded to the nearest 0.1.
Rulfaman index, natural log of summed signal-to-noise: 2.4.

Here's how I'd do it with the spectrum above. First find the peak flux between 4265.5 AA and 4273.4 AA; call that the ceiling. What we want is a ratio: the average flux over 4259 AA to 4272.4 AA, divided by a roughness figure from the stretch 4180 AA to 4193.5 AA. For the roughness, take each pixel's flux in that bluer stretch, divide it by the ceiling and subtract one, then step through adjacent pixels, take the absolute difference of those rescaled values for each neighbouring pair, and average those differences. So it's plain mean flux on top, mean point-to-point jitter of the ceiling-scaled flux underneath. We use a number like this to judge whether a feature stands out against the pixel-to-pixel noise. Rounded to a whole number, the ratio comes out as 28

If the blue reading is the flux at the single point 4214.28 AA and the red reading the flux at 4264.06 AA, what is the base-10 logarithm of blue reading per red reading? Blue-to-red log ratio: 0.10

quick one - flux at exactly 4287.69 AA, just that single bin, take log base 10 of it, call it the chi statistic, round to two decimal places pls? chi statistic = 0.71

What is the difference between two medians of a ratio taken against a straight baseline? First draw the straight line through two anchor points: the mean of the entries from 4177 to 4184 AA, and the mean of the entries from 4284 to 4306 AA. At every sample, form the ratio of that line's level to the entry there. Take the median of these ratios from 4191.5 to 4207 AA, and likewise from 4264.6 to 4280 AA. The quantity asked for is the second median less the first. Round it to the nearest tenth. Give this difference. 0.0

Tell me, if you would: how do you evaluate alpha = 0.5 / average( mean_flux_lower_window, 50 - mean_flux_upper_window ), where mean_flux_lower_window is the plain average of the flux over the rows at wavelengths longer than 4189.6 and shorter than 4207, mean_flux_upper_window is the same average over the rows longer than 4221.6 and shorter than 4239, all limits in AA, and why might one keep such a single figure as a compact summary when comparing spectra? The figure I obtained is 0.0189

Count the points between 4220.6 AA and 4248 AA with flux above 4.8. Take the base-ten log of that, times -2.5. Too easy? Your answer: -2.39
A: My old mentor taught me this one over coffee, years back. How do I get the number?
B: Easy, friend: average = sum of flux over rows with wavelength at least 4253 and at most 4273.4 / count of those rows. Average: 4.6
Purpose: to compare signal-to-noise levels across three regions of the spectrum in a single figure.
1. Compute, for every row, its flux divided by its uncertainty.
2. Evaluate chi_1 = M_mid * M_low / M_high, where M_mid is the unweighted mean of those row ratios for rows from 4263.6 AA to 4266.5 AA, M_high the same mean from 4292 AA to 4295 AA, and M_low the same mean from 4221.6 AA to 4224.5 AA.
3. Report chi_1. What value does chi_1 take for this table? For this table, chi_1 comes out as 3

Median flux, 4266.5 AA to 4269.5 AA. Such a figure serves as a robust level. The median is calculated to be 6.5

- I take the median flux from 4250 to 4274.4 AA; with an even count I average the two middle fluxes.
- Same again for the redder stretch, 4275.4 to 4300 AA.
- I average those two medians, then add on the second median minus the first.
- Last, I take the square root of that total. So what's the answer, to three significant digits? 2.38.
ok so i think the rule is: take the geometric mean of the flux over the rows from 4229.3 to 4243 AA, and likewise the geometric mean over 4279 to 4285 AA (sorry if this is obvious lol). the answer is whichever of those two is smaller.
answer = 4.1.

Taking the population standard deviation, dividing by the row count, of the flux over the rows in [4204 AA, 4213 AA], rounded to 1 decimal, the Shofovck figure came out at 1.0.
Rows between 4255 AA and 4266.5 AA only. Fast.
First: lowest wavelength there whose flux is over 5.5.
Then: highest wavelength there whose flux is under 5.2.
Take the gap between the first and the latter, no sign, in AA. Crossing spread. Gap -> 1.0 AA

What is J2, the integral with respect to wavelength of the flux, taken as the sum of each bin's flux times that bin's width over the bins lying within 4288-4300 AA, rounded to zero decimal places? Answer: 56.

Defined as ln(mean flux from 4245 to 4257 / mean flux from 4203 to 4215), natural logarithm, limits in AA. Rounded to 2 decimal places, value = -0.19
